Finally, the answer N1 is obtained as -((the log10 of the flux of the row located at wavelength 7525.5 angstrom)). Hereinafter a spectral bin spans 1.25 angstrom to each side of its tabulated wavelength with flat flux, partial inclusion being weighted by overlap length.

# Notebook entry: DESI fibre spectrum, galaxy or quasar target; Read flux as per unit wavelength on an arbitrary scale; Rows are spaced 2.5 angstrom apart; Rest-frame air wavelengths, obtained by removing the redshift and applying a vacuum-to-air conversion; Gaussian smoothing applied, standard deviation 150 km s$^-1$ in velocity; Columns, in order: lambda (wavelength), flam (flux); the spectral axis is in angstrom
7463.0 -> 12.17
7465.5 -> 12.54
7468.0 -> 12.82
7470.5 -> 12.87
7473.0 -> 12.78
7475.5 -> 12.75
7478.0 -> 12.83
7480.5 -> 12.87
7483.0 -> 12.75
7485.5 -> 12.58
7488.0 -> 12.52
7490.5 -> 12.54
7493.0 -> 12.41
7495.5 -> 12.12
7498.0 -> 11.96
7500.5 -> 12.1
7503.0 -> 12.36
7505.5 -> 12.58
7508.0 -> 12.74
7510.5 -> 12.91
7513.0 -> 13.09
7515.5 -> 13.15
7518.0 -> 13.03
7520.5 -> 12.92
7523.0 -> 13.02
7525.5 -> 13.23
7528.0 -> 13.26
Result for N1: -1.122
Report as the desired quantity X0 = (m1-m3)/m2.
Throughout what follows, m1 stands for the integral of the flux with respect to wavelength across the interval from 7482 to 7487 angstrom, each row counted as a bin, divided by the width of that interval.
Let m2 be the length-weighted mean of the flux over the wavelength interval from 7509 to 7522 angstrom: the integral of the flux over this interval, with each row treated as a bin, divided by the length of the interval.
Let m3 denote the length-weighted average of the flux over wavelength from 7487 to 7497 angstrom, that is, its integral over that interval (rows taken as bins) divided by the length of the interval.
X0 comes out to 0.021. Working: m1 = 12.7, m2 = 13.0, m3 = 12.4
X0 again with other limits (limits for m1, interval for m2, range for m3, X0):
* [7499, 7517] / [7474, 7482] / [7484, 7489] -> 0.011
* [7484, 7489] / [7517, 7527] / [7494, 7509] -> 0.020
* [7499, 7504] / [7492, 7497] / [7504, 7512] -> -0.043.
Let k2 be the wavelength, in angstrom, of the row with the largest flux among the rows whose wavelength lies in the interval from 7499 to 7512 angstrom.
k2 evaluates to 7510.5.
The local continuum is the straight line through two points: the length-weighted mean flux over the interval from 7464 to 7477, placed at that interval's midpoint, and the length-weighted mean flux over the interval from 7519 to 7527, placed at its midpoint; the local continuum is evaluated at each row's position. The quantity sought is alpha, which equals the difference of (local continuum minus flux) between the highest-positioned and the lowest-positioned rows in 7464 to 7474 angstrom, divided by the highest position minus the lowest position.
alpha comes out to -0.03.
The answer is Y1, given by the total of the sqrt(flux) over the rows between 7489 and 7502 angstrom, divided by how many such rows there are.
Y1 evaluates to 3.50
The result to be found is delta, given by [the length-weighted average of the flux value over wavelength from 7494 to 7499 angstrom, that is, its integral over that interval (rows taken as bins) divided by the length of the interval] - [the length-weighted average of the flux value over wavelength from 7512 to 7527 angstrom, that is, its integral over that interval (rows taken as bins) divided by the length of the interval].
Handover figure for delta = -1.0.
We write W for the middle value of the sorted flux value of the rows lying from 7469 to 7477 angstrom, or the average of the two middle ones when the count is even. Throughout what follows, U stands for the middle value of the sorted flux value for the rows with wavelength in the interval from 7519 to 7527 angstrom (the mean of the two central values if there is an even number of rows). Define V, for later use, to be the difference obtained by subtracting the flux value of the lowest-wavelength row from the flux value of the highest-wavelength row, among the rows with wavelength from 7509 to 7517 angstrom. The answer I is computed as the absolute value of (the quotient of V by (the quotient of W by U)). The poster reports 0.24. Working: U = 13.0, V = 0.24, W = 12.8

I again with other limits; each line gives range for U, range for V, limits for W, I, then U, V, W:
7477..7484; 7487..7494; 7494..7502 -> 0.12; 12.8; -0.11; 12.1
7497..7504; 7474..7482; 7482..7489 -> 0.12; 12.1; 0.12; 12.6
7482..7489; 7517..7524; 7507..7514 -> 0.01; 12.6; -0.01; 12.9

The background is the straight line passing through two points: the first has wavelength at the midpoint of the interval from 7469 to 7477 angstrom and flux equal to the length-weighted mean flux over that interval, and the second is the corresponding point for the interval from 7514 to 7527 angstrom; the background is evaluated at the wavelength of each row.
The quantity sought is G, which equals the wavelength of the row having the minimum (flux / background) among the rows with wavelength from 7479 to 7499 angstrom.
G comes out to 7498.0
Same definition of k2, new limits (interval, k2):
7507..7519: 7515.5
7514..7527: 7525.5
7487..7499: 7490.5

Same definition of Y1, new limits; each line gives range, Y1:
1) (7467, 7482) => 3.58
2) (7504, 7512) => 3.57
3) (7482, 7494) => 3.54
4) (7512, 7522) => 3.61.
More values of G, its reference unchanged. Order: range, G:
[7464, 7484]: 7465.5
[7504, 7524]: 7505.5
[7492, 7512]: 7498.0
